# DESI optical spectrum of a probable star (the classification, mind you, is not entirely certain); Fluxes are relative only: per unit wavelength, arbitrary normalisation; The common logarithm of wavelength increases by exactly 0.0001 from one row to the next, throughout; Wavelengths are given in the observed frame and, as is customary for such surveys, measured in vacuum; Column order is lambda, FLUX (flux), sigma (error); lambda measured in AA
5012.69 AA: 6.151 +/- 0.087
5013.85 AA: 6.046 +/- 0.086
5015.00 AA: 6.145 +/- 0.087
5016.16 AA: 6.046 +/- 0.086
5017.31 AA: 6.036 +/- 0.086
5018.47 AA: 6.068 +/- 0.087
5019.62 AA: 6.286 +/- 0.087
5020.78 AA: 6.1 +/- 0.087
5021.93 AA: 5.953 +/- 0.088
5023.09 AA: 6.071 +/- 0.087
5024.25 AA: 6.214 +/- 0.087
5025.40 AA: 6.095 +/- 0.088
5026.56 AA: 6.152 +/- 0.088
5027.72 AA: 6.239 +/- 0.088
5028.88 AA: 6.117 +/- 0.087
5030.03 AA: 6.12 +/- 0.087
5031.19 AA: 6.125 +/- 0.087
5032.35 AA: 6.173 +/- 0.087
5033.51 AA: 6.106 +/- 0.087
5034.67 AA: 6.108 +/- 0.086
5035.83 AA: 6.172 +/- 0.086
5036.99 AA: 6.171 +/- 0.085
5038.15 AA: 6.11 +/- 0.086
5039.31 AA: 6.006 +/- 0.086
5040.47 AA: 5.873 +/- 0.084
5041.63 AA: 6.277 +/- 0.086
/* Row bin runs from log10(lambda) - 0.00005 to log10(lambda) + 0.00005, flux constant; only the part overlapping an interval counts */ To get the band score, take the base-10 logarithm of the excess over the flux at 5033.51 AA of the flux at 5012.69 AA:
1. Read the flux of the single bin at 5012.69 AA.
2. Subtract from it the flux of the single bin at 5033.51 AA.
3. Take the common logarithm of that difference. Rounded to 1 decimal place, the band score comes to -1.3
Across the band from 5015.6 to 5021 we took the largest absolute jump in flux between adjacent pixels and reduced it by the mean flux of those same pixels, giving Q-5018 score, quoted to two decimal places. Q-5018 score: -5.89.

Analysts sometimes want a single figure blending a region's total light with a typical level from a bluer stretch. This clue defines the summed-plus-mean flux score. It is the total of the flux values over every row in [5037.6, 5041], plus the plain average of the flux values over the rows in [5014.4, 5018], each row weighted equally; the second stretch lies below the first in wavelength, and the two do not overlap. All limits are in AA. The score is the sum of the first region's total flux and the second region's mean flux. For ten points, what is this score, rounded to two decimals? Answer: 24.06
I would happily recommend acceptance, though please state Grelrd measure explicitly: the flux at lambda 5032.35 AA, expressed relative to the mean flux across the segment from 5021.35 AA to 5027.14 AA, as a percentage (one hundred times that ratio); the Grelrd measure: 101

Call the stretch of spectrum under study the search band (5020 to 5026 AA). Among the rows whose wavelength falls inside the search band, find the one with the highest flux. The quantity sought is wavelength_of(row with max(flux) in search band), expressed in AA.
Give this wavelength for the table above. 5024.25 AA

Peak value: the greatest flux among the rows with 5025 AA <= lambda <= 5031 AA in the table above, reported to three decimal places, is 6.239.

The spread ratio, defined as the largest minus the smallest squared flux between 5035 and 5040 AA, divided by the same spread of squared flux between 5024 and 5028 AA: 1.14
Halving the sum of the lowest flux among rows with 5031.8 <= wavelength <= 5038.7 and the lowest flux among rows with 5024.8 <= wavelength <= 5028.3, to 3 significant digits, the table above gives 6.10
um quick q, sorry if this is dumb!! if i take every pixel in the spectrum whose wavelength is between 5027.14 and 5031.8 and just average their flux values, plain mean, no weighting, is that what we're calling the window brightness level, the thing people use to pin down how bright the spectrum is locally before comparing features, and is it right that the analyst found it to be 6.15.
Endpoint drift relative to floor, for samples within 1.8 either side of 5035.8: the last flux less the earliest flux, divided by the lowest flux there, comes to 0.01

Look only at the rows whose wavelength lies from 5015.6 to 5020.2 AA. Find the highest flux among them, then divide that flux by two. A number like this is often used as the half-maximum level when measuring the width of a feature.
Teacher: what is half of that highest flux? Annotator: 3.14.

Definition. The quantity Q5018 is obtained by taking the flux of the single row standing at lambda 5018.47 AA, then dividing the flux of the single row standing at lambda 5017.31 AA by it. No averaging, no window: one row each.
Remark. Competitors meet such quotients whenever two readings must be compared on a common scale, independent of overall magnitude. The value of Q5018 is 0.99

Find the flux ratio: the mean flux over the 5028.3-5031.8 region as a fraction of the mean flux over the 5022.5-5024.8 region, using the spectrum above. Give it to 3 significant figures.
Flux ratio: 1.00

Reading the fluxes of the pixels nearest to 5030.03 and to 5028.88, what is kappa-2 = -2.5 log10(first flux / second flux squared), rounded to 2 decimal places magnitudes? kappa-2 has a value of 1.97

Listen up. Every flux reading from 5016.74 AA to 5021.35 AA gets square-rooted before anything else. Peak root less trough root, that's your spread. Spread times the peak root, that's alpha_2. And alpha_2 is 0.126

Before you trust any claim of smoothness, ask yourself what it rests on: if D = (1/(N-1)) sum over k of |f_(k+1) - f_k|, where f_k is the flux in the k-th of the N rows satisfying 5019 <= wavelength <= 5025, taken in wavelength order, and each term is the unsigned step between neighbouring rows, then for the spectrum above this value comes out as 0.15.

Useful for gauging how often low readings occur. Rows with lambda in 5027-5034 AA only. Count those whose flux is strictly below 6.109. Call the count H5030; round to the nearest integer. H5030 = 1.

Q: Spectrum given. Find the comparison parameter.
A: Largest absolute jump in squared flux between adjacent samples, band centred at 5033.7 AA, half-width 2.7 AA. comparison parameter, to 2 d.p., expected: 0.82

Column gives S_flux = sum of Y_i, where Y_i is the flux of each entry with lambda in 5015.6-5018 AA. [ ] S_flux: 12.1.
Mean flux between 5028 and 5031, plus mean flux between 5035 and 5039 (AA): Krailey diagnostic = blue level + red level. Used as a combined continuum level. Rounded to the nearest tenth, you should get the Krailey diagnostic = 12.3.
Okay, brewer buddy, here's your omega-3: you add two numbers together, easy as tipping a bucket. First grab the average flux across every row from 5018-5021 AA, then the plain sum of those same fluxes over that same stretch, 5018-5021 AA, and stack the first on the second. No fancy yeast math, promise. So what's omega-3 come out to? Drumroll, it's 24.6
